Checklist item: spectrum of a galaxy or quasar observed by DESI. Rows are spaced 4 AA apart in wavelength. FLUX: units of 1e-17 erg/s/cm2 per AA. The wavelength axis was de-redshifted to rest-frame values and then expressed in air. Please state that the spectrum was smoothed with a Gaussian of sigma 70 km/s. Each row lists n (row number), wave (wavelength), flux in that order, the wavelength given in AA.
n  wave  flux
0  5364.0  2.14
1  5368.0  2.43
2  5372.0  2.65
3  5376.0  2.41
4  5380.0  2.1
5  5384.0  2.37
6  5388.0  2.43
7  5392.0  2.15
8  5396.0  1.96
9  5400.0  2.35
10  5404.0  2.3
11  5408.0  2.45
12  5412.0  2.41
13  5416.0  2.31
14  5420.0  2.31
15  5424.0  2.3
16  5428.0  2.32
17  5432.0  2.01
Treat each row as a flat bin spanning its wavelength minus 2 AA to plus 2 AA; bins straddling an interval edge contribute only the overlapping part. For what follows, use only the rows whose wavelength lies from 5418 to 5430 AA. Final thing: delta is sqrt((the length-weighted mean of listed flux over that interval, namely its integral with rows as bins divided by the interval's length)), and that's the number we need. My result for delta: 1.52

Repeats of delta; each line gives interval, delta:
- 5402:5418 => 1.54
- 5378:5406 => 1.50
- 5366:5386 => 1.55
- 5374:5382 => 1.50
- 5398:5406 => 1.52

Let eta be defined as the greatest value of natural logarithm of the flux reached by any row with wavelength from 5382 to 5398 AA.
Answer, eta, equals 0.888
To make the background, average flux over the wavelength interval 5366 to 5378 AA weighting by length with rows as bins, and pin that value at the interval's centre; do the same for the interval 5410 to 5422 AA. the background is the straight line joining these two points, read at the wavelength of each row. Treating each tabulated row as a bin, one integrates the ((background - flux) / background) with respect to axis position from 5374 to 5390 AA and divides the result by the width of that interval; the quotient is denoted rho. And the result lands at 0.05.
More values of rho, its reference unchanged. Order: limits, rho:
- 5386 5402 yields 0.08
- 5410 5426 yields 0.00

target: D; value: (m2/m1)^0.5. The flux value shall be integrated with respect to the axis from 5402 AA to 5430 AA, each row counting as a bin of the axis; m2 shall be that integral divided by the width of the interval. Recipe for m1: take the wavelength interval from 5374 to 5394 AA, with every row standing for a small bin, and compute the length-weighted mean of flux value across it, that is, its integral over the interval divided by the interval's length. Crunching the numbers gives 1.01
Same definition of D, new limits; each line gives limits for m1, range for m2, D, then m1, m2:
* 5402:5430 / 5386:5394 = 0.99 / 2.34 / 2.29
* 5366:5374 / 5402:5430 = 0.96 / 2.54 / 2.34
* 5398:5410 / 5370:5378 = 1.03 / 2.37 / 2.53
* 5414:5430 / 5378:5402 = 0.98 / 2.31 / 2.23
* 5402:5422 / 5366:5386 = 1.01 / 2.36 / 2.39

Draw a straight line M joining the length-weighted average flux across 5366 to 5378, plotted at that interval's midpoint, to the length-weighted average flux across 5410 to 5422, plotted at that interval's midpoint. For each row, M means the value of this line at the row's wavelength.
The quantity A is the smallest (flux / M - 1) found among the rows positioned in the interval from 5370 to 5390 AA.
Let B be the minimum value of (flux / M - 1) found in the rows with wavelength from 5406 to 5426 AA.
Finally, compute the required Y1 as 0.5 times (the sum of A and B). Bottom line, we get -0.082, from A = -0.15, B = -0.01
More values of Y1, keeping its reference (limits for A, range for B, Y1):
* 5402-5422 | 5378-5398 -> -0.112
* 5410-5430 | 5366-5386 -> -0.082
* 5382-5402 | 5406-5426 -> -0.101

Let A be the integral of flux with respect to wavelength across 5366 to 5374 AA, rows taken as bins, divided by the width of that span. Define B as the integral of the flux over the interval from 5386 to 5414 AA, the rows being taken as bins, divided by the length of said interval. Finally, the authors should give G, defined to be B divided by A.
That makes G 0.90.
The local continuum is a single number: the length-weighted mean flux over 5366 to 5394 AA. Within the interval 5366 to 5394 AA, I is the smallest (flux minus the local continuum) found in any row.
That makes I -0.26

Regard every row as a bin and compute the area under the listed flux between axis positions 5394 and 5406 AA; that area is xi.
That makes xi 26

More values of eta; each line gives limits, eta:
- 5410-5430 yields 0.880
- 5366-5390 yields 0.975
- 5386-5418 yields 0.896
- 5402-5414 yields 0.896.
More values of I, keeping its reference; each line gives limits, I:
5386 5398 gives -0.40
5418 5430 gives -0.06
